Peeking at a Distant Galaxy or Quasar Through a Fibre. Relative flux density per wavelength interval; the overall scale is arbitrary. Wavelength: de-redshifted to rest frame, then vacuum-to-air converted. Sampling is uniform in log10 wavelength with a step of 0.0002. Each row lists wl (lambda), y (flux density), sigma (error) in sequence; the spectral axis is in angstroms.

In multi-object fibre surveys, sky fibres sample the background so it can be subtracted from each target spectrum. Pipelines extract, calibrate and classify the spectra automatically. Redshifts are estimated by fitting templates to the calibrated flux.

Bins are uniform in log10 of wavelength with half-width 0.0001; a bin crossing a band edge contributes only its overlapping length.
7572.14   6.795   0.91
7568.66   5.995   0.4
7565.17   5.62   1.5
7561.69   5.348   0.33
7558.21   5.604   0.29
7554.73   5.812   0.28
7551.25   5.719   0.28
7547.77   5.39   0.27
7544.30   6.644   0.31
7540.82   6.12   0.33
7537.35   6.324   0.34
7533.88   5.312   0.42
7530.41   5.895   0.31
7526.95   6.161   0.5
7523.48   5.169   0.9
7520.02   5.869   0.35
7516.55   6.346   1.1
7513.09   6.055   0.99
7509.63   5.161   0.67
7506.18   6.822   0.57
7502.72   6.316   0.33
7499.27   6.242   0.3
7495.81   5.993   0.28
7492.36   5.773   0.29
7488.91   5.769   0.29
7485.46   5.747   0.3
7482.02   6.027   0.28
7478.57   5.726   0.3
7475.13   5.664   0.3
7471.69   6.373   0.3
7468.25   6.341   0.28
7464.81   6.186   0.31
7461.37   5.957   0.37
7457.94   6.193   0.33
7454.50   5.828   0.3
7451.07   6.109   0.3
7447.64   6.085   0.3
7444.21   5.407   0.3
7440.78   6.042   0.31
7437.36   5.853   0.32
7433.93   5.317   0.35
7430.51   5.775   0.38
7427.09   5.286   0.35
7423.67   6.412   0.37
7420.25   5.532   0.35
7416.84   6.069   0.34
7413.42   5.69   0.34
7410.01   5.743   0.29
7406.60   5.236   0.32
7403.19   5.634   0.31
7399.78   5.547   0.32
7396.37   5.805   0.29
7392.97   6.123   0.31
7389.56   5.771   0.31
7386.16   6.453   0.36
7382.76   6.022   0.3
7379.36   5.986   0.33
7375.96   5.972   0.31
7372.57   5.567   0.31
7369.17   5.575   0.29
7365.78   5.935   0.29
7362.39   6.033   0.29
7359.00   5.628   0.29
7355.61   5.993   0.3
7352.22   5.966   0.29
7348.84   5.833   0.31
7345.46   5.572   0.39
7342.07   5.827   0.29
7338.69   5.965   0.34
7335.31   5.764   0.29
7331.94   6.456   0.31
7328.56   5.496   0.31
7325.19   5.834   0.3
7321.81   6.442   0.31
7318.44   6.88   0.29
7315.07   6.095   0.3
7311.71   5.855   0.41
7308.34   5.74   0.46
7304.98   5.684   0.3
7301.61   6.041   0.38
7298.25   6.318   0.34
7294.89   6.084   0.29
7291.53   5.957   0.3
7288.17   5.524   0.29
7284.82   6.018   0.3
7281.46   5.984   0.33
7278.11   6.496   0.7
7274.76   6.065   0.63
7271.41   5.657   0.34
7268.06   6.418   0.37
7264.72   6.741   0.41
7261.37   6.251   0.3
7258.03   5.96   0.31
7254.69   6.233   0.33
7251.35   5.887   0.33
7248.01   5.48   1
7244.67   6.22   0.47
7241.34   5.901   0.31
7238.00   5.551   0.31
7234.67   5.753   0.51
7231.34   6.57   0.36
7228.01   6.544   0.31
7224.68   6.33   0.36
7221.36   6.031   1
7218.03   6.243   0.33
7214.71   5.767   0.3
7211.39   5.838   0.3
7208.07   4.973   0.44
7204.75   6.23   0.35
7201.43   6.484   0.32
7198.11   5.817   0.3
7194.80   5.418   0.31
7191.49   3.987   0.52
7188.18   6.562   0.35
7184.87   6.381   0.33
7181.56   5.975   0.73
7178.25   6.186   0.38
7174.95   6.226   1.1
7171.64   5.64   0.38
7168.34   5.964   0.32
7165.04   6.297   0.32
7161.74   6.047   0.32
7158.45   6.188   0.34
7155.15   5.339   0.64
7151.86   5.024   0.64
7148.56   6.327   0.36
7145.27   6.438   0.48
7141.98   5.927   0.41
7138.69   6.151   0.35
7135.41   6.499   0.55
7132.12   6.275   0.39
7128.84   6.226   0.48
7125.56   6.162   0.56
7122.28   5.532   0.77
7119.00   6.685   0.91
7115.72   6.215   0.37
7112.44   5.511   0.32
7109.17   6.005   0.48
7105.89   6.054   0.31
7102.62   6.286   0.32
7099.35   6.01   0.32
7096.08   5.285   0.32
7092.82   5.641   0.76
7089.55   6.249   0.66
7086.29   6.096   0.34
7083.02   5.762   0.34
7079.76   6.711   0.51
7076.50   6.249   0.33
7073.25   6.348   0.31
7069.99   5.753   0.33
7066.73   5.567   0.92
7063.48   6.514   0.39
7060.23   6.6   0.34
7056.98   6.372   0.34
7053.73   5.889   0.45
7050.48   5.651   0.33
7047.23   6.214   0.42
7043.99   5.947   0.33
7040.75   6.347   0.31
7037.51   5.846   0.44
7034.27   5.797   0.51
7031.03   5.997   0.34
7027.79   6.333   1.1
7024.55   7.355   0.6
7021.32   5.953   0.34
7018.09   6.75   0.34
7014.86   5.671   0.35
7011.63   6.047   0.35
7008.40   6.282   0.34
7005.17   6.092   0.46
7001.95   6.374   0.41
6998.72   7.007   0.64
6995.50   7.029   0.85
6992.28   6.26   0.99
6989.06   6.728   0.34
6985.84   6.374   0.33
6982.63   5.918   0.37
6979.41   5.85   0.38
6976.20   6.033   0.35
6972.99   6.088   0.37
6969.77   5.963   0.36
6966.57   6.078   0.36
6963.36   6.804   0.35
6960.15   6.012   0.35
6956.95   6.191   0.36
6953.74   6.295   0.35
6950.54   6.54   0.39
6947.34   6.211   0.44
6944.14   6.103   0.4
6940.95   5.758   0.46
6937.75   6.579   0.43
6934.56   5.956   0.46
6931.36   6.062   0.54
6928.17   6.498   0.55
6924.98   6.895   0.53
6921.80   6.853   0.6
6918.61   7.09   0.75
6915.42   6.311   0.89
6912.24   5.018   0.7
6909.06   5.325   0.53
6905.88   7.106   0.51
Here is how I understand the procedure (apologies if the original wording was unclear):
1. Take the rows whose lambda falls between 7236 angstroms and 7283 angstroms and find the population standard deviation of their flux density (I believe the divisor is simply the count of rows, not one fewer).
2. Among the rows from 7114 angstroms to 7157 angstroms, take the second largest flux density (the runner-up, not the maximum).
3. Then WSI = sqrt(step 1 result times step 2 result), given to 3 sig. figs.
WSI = 1.51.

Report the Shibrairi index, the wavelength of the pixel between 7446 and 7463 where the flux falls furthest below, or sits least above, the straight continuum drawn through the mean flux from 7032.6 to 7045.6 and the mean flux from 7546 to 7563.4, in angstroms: 7454.50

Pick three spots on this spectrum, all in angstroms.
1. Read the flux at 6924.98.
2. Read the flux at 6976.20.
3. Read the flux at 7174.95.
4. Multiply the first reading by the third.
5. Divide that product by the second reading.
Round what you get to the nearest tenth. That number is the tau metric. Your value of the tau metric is 7.1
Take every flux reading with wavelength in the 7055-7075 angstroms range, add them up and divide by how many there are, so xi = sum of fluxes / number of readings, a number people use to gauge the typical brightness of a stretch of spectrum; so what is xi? 6.19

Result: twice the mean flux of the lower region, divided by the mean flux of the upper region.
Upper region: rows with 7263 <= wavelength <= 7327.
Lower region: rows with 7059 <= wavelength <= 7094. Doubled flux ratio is 2.01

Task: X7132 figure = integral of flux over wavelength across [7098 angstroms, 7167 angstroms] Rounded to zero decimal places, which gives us 418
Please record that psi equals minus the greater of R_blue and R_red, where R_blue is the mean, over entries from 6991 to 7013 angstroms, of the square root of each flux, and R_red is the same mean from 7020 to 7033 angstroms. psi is -2.54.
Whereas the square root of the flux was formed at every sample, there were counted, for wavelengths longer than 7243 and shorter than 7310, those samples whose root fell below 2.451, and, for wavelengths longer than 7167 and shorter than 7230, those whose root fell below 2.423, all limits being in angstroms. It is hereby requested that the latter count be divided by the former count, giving 0.8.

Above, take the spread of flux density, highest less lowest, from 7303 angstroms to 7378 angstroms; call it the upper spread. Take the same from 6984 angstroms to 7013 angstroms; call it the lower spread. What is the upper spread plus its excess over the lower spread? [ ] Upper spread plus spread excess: 1.8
